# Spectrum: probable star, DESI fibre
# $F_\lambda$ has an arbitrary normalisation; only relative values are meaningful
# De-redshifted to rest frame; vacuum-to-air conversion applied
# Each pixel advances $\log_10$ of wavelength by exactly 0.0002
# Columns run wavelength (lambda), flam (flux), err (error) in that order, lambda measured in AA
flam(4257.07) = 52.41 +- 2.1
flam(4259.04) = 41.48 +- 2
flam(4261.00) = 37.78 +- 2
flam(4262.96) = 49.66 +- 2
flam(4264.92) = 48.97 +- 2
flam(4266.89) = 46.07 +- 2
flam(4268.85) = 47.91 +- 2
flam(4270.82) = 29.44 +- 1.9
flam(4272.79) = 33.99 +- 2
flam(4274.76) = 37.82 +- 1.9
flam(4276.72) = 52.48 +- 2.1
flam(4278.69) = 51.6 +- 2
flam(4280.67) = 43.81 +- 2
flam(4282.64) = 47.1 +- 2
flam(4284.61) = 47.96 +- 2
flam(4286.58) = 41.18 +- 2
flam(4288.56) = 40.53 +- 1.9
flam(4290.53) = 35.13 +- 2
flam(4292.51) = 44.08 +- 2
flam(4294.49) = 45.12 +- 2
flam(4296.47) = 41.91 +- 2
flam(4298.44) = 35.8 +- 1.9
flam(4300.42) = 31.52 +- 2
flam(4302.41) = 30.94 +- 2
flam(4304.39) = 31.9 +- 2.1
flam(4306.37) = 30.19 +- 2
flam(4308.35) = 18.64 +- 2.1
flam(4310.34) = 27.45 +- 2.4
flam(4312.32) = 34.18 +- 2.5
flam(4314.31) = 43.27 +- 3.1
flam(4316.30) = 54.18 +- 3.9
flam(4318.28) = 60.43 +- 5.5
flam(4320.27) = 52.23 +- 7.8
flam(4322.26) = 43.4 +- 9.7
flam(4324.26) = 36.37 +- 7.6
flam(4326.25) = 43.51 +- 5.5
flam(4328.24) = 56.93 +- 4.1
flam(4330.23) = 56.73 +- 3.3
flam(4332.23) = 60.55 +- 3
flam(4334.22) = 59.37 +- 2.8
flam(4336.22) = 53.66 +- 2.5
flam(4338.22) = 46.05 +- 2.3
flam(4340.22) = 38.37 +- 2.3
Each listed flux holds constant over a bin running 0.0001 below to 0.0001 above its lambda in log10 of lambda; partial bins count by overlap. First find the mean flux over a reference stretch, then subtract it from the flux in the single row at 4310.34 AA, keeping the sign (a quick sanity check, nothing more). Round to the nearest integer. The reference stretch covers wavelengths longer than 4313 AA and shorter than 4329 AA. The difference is -21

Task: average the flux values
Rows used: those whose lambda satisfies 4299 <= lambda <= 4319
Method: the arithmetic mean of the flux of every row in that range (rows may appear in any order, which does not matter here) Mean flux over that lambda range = 36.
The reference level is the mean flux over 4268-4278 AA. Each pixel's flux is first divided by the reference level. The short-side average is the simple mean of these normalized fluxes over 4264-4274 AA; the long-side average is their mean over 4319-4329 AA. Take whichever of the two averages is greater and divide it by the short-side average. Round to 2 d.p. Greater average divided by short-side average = 1.13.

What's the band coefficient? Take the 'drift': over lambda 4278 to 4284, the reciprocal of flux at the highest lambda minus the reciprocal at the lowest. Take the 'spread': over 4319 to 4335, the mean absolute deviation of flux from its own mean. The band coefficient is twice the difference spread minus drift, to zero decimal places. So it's 15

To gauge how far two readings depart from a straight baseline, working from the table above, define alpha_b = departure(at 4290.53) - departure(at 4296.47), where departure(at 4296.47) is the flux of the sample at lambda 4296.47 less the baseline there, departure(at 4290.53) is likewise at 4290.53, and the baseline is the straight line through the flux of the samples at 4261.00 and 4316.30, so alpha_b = -5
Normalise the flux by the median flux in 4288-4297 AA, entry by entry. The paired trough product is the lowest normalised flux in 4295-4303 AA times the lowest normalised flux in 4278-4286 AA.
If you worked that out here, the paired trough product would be 0.8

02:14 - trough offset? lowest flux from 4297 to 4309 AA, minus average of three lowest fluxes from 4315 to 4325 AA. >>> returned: -25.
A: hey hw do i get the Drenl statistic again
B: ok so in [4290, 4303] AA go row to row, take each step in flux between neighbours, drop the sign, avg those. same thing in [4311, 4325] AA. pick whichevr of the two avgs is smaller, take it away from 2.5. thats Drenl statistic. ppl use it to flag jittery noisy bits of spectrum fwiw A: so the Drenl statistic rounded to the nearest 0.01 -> -1.53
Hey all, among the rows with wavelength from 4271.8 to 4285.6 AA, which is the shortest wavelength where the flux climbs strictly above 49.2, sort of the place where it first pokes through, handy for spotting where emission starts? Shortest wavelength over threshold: 4276.72 AA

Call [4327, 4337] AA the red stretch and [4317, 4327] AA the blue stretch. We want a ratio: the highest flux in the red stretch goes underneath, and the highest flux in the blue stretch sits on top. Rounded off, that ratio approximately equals 1.00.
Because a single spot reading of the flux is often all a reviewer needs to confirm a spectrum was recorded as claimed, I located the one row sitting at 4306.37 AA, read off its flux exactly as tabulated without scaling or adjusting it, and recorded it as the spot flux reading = 30.19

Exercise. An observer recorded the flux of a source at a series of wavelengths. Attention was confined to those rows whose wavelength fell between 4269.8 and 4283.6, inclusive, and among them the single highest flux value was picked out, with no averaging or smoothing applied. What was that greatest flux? 52.48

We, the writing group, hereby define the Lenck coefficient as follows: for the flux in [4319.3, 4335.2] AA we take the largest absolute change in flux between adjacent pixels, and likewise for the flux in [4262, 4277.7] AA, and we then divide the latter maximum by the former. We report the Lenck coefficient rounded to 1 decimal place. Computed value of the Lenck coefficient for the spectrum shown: 1.4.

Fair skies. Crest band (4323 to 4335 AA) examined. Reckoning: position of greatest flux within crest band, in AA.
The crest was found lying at 4332.23 AA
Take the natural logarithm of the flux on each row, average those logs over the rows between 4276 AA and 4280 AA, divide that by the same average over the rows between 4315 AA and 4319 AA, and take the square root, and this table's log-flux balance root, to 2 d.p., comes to 0.99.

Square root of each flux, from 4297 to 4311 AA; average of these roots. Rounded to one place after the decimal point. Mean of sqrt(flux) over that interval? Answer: 5.4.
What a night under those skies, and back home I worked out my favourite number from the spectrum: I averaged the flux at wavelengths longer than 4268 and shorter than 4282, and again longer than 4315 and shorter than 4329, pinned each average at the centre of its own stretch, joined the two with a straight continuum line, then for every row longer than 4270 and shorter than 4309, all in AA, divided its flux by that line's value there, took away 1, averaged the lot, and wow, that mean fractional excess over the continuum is -0.13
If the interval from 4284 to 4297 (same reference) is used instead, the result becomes -0.06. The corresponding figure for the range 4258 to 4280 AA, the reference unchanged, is 0.04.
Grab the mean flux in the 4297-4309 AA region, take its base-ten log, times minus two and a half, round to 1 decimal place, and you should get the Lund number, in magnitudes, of -3.7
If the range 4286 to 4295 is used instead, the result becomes -4.0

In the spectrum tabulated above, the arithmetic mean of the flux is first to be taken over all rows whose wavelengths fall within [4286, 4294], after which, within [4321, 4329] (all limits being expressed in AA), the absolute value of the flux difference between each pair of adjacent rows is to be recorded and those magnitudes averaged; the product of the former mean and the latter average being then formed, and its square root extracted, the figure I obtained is 19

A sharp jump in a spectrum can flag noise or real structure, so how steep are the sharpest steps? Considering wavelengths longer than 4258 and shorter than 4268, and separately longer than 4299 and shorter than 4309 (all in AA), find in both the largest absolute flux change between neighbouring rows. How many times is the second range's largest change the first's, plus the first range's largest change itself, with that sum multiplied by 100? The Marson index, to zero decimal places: 1285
